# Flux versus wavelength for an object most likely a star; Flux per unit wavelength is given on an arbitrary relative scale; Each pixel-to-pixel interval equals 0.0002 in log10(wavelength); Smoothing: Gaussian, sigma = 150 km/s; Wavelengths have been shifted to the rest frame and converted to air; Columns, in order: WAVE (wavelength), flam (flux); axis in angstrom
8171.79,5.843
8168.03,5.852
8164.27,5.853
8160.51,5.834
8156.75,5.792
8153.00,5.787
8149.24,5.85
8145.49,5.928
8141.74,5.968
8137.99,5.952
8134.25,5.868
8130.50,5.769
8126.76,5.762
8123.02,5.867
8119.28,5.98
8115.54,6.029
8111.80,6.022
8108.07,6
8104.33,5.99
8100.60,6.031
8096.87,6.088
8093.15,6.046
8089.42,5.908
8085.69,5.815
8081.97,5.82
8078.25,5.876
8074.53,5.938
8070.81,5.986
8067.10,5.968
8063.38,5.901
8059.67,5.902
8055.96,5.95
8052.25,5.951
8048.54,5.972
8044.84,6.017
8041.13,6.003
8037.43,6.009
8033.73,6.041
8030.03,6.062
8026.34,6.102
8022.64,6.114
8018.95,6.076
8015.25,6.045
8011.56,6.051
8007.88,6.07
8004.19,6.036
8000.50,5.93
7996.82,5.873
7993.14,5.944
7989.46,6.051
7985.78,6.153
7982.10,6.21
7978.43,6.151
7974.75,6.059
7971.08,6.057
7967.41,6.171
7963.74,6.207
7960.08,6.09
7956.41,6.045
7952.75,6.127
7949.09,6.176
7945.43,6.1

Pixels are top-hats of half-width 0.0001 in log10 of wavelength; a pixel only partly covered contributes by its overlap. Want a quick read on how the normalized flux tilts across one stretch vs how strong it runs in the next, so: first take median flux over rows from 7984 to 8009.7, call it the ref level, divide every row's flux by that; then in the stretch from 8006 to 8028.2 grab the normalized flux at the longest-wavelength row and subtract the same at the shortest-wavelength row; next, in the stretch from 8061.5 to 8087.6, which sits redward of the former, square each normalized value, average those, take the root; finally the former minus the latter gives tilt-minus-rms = -0.97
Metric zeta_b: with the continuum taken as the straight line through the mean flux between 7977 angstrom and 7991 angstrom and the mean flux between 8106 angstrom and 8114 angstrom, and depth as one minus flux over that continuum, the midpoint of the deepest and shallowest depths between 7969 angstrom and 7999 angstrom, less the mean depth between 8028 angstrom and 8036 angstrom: 0.01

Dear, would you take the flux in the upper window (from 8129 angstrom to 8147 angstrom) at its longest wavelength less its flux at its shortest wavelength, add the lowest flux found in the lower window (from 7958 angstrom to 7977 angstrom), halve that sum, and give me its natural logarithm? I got 1.13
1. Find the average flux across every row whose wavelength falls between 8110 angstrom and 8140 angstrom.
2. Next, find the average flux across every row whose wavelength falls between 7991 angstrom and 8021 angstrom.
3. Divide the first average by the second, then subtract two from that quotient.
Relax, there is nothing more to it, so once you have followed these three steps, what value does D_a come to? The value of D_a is -1.02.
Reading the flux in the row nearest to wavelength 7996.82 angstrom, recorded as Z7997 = 5.873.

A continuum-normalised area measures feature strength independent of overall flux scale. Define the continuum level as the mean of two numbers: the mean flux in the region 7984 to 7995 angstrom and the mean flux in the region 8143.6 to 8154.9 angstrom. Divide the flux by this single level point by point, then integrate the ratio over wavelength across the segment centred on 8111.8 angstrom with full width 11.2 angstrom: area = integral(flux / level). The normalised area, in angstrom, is 11.3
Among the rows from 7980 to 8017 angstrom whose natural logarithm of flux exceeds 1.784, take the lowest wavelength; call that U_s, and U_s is 7982.10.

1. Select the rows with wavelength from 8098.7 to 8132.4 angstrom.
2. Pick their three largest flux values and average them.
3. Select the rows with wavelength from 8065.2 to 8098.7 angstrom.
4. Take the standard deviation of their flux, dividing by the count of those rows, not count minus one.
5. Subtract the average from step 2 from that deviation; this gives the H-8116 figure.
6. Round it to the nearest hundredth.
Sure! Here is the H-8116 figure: -5.94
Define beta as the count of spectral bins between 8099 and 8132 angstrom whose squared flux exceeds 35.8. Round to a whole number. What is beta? 5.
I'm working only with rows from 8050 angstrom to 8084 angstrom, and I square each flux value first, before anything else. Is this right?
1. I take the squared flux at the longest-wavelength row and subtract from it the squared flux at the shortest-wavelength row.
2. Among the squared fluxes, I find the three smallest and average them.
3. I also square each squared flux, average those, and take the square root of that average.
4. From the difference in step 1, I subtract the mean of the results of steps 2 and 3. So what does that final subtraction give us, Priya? -36.3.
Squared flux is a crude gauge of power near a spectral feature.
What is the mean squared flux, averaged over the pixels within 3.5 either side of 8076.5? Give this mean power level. 34.9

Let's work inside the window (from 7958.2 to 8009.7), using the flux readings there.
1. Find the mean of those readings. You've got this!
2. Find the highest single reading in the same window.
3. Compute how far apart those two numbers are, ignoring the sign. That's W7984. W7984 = 0.14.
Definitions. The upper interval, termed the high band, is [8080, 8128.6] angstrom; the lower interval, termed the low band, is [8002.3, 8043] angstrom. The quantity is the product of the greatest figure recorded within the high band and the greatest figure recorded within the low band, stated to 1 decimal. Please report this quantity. 37.2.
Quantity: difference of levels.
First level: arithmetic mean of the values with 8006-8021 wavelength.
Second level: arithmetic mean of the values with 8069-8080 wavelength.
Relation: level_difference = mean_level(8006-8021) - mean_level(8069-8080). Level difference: 0.13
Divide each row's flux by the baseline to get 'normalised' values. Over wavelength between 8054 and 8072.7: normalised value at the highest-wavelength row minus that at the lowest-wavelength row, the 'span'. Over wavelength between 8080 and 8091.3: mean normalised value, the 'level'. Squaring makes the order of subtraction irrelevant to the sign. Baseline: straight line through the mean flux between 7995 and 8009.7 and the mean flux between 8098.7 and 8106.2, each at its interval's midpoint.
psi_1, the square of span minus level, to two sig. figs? 0.94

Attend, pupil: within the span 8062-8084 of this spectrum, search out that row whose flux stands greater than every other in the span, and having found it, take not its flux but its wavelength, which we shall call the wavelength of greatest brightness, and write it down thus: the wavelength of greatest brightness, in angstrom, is 8070.81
